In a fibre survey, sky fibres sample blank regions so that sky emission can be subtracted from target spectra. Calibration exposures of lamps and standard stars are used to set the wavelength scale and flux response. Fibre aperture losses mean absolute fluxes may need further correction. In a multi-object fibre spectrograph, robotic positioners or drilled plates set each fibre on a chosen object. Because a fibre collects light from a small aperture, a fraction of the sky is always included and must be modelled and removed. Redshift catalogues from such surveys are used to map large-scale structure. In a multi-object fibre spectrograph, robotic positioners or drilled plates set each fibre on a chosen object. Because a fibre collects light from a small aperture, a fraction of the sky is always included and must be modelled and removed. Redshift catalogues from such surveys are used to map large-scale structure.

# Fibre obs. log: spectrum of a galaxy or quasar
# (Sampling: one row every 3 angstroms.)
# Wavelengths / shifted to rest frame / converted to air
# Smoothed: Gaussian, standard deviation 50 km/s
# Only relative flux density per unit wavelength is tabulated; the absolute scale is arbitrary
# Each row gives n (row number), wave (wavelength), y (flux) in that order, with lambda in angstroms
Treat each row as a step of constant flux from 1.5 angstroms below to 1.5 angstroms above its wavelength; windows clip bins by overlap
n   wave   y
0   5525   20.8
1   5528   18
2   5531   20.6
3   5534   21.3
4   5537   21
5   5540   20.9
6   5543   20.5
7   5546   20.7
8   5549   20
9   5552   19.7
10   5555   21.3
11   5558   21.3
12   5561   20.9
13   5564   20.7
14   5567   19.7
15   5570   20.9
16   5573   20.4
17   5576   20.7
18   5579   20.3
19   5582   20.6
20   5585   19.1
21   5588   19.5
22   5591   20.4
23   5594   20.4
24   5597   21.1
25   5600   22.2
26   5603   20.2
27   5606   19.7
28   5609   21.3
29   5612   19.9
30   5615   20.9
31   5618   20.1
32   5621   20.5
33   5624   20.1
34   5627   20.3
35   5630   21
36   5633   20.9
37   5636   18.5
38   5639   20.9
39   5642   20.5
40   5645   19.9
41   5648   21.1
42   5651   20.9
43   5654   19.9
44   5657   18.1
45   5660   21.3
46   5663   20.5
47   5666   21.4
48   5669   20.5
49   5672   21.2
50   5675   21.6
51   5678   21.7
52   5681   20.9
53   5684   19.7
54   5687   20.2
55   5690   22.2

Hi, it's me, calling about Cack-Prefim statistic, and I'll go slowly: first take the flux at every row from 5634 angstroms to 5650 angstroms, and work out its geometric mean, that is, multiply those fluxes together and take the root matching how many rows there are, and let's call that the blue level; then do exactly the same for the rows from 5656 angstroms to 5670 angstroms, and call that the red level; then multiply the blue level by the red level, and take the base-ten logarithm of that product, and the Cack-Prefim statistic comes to 2.61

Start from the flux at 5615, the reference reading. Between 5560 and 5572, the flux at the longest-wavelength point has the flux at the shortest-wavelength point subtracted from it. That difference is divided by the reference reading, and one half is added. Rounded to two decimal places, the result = 0.50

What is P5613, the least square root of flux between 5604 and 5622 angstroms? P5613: 4.44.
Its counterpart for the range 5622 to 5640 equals 4.30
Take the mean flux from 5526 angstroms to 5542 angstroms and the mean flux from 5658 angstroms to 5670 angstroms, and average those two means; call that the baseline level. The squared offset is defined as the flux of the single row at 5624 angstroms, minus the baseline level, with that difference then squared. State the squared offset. 0.3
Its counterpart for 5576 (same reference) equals 0.0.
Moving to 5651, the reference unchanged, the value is 0.1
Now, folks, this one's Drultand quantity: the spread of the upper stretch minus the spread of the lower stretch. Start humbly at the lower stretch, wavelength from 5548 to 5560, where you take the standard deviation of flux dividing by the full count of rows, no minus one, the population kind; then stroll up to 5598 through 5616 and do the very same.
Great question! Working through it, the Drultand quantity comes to 0.14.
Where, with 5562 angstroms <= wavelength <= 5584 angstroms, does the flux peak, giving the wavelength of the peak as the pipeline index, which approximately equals 5570 angstroms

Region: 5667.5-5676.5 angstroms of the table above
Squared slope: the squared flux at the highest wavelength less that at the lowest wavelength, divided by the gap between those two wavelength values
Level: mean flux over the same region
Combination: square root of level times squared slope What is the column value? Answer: 13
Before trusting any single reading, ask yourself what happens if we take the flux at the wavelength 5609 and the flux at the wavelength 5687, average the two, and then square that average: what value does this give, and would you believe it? 431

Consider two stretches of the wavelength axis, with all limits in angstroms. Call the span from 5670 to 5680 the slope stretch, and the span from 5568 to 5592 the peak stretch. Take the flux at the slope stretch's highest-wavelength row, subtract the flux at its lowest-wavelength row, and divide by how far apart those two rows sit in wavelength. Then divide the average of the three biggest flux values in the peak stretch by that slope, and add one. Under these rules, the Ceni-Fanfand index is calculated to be 250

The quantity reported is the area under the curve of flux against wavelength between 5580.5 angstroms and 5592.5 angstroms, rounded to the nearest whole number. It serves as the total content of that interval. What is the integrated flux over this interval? 239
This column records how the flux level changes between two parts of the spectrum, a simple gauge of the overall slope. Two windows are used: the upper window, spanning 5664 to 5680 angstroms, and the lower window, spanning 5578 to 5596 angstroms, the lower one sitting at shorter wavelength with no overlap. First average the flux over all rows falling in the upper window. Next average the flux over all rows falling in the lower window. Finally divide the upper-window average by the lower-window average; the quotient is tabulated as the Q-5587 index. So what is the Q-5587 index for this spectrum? 1.06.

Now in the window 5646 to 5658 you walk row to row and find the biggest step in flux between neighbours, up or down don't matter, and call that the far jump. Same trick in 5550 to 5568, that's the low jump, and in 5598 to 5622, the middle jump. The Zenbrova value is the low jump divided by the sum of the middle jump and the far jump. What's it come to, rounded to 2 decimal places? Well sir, 0.42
